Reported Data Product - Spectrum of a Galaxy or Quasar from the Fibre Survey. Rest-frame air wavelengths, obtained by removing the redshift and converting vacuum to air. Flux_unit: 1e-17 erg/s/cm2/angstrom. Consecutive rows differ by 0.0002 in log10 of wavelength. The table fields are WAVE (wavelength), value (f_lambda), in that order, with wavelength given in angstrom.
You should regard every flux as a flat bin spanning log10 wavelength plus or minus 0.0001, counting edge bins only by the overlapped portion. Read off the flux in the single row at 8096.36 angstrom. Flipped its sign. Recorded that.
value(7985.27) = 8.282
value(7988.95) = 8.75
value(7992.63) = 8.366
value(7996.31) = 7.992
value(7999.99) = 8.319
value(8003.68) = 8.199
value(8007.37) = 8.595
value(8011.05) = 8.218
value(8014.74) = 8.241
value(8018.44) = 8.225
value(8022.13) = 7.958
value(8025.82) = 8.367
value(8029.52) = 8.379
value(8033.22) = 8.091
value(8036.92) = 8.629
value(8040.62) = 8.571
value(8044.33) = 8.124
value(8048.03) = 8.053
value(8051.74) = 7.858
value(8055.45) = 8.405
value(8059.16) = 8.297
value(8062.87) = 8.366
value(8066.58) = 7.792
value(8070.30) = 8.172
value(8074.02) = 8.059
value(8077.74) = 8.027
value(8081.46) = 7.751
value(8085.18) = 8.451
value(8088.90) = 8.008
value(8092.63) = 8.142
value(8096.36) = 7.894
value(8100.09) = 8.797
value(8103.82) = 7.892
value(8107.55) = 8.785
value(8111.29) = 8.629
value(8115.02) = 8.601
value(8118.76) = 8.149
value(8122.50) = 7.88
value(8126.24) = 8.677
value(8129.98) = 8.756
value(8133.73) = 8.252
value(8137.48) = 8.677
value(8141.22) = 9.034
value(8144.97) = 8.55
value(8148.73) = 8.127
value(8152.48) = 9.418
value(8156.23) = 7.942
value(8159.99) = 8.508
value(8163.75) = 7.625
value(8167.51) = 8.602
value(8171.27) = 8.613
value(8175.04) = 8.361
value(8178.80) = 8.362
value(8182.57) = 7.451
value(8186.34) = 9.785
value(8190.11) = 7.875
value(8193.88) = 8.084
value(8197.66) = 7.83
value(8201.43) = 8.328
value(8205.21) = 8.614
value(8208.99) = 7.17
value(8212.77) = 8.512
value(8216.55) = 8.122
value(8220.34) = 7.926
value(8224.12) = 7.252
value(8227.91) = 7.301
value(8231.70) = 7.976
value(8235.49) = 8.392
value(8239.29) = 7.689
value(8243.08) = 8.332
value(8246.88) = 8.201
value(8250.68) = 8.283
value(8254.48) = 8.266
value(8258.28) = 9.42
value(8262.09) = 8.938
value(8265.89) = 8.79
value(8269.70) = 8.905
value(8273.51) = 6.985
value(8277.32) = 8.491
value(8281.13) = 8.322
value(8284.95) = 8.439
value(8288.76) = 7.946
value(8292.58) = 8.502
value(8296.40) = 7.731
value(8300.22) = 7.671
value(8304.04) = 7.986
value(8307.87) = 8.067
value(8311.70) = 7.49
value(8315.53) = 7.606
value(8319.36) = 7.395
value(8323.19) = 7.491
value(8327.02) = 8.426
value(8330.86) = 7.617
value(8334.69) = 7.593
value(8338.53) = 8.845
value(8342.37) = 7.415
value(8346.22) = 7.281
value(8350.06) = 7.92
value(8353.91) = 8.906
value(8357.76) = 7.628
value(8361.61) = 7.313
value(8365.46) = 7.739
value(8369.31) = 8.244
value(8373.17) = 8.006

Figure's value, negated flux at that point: -7.9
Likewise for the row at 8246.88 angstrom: -8.2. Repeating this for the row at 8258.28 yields -9.4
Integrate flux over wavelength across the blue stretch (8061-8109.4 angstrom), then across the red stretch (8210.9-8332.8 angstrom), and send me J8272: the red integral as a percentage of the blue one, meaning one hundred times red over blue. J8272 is 249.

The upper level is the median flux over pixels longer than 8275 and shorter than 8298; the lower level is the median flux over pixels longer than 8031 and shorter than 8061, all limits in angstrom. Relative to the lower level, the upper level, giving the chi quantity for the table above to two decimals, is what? 1.02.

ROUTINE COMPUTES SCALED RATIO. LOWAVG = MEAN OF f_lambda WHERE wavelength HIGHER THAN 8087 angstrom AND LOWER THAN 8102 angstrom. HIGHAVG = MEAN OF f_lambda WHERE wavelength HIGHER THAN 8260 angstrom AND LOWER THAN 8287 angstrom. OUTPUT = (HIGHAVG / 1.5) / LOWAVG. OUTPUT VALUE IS 0.683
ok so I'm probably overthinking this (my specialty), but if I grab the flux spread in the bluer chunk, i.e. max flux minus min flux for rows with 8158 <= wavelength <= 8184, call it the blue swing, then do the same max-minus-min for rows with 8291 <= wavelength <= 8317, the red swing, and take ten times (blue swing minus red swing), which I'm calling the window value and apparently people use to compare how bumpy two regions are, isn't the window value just 1.5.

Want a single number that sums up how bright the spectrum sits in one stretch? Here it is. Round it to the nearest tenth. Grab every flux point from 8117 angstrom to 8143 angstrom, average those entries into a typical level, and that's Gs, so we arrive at 8.5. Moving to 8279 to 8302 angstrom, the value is 8.1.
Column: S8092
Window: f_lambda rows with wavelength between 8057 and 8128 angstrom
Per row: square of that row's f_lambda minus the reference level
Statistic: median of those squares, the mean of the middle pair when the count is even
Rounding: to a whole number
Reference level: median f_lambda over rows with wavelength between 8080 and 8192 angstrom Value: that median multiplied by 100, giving 12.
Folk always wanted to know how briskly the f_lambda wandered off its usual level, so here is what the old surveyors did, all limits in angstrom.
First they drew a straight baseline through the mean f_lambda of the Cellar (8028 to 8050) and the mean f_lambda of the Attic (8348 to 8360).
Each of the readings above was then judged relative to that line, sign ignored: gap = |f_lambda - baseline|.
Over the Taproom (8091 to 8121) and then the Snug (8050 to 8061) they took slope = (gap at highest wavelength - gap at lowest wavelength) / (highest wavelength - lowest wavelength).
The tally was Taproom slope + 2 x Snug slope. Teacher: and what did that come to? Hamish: -0.12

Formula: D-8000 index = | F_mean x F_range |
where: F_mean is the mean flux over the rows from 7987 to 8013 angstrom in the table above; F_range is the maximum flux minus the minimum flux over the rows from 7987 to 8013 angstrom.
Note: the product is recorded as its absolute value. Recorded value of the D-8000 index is 6.3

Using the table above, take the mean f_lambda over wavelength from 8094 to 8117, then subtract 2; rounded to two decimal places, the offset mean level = 6.43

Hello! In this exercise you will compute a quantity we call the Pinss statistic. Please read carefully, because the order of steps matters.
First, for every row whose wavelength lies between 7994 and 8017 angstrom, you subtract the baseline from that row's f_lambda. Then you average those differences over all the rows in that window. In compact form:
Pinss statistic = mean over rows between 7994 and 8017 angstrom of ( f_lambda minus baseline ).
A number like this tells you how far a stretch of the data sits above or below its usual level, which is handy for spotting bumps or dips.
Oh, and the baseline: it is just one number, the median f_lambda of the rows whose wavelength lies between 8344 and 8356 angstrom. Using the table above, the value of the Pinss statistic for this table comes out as 0.34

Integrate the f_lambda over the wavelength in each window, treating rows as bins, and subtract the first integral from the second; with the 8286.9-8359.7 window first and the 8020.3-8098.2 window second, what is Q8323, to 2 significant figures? 63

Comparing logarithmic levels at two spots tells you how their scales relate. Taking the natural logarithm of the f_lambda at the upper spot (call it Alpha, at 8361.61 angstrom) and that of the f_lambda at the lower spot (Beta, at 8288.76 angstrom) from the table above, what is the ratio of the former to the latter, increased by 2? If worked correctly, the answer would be 2.96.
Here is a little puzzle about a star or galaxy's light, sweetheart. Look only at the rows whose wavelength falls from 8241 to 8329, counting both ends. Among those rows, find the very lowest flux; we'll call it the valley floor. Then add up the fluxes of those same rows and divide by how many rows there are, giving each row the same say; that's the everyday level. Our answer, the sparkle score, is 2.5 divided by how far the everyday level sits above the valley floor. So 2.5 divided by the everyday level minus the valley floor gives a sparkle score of 2.13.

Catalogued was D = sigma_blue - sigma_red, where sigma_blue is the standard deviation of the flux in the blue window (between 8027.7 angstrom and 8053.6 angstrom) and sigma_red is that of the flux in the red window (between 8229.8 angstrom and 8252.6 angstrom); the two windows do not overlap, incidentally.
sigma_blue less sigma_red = 0.0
